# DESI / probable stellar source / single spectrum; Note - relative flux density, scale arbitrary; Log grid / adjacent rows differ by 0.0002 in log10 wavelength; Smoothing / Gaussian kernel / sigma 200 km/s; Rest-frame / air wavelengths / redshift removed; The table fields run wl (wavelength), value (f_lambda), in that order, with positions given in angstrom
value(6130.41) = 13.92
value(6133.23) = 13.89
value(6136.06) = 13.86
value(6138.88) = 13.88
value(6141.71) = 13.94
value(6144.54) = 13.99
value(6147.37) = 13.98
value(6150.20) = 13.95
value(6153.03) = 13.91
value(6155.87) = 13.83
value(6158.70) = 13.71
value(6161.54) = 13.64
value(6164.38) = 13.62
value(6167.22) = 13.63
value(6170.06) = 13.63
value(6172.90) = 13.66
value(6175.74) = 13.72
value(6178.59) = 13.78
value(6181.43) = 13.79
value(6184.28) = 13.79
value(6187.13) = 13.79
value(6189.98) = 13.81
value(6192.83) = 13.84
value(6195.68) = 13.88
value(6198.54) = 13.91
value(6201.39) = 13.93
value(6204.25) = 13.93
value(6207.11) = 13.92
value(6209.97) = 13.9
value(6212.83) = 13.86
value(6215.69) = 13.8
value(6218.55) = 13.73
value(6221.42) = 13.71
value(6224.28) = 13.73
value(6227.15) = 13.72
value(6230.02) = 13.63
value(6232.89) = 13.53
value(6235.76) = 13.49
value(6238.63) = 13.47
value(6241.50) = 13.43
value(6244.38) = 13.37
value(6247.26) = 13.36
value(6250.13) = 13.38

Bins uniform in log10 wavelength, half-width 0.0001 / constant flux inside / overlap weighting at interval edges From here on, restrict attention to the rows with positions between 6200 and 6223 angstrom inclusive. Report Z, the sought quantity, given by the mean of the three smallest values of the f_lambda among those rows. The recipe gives 13.7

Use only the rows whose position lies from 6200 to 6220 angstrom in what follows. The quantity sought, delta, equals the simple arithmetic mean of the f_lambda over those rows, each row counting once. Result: 13.9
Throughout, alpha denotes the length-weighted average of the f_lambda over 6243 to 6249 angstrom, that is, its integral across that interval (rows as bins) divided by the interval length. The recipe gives 13.4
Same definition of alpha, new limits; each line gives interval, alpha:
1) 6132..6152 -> 13.9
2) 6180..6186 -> 13.8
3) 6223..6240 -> 13.6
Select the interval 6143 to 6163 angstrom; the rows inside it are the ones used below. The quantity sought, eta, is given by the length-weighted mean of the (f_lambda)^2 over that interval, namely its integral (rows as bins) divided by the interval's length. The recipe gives 192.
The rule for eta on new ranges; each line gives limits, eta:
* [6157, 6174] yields 186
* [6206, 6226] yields 191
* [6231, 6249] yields 181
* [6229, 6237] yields 184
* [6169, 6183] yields 188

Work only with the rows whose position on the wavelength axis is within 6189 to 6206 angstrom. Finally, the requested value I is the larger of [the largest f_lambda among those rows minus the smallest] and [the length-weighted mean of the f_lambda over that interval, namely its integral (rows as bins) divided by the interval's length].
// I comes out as 13.9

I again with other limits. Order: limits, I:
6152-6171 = 13.7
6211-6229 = 13.8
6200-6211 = 13.9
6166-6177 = 13.7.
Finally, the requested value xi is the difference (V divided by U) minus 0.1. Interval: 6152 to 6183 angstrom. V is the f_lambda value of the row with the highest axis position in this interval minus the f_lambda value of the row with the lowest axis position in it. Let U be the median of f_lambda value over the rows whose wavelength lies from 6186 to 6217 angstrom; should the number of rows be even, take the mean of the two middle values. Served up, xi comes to -0.109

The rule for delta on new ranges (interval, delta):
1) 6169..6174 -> 13.6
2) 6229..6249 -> 13.5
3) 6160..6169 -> 13.6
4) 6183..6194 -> 13.8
